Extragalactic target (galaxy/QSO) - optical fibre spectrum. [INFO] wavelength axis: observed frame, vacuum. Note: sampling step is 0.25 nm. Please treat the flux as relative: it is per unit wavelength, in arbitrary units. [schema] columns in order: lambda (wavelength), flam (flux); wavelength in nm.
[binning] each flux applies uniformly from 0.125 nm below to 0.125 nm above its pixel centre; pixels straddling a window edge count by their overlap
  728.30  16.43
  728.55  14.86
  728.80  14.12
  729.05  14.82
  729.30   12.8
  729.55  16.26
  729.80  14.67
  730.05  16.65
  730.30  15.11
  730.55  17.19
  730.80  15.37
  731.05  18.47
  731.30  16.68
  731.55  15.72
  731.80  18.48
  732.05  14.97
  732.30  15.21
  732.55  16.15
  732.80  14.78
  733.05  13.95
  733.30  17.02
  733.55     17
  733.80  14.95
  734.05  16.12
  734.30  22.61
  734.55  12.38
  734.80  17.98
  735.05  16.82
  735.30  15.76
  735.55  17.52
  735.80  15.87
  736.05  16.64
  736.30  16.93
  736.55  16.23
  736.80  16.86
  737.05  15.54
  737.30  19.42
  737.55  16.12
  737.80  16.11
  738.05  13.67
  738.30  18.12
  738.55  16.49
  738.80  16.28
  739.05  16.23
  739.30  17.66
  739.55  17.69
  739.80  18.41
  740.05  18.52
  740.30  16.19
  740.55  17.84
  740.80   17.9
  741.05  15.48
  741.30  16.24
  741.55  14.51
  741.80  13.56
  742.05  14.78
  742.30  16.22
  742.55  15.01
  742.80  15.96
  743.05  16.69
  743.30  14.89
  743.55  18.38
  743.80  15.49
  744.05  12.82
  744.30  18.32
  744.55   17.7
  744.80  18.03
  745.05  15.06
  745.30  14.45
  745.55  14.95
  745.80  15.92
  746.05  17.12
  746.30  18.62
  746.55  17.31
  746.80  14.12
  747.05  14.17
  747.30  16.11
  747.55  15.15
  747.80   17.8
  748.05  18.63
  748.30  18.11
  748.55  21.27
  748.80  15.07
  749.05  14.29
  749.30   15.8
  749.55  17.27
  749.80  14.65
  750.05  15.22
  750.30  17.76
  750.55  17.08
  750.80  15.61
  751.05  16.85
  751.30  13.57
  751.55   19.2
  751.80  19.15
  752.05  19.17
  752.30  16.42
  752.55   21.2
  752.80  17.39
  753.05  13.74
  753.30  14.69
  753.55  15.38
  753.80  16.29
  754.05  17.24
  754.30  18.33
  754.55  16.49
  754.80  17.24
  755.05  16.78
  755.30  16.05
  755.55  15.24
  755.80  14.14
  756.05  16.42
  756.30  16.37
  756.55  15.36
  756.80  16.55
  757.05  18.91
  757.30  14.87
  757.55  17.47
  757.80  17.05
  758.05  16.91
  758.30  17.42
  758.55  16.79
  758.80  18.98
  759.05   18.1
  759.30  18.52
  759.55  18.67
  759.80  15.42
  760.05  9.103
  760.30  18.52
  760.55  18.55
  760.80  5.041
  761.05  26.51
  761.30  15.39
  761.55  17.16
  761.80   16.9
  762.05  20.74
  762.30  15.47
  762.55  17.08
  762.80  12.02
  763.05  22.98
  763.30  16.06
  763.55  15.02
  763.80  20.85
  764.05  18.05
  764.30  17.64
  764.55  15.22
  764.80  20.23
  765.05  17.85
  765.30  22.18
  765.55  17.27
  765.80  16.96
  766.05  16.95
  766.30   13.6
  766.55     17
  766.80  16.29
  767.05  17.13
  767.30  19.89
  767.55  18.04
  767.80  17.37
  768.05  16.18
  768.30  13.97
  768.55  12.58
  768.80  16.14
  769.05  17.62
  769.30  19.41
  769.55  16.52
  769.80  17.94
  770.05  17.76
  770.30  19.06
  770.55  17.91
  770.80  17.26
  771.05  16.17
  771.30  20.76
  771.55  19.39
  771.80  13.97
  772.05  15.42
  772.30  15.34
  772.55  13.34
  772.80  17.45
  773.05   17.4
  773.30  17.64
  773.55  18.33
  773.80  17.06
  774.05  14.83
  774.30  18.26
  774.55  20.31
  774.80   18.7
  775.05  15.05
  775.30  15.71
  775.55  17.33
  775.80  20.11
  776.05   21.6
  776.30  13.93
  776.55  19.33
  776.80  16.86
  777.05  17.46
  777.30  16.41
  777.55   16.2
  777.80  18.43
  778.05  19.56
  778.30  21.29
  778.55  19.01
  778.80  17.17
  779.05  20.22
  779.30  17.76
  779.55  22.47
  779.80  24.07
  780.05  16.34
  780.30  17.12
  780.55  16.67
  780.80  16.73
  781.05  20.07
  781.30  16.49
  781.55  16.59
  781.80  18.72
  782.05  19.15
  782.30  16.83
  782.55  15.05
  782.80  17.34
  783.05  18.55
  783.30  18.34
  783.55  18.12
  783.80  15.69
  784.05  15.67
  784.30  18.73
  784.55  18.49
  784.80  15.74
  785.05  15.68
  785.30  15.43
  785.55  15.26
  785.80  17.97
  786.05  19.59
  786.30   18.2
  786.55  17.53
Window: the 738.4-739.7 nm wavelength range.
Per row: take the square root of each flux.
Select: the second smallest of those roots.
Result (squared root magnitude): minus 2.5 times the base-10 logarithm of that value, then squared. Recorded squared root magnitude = 2.29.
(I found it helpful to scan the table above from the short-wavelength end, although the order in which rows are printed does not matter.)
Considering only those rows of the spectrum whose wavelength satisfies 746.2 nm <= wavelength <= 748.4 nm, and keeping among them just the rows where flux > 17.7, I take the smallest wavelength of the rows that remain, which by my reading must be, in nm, 746.30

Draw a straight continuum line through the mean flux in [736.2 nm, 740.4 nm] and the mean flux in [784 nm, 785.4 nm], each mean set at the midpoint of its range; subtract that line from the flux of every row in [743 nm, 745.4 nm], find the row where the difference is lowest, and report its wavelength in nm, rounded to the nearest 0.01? 744.05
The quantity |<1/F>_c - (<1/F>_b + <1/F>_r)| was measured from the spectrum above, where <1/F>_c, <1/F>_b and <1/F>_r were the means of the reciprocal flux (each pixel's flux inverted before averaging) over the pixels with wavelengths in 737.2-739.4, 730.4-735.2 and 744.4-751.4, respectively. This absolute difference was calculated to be 0.063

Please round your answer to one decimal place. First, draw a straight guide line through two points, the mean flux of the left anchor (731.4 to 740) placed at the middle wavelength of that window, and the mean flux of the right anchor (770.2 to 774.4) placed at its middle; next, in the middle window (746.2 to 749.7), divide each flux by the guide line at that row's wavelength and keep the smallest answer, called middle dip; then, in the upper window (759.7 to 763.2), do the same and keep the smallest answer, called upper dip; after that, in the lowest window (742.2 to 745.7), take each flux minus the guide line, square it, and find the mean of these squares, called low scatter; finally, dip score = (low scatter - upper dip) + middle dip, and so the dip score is 3.5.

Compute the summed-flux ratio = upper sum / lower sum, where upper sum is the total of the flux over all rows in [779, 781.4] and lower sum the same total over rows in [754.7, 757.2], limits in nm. 1.15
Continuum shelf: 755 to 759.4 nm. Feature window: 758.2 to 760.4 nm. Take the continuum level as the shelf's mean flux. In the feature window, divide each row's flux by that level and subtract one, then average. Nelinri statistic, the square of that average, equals 0.0000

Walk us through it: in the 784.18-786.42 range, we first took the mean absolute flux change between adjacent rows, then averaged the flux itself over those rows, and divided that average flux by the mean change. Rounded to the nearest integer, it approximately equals 15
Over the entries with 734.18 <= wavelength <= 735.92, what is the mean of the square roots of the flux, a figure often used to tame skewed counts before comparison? 4.11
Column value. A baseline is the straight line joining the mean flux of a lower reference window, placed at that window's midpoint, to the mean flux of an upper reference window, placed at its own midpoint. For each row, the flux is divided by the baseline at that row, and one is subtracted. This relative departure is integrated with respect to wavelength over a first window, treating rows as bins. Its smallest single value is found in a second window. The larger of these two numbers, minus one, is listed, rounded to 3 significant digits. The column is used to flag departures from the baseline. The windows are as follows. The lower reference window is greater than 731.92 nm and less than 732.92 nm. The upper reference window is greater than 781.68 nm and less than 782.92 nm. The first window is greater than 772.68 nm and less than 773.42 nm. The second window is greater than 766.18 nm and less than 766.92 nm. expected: -0.979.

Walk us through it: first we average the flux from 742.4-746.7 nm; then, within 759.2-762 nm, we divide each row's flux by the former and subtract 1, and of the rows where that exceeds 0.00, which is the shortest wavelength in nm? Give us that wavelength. 759.30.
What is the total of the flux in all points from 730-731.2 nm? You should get 83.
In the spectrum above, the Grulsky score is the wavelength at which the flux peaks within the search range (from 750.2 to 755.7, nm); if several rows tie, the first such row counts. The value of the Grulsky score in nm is 752.55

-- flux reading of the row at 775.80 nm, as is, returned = 20.11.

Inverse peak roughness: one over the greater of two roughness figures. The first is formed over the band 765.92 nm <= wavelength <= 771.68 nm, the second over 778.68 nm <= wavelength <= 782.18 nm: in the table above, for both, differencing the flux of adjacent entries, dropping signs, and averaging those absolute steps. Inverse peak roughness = 0.43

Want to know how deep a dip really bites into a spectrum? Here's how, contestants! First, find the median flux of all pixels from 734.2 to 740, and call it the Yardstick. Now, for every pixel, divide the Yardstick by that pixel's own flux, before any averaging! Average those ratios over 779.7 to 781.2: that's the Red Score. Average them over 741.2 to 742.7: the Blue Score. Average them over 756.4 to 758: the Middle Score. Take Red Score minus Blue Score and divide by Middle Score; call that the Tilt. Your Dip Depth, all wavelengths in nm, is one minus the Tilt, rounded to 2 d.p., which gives 1.19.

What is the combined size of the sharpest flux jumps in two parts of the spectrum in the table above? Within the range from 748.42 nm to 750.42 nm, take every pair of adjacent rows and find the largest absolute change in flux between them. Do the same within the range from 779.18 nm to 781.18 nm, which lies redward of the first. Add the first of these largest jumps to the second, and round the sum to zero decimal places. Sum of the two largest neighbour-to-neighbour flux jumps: 14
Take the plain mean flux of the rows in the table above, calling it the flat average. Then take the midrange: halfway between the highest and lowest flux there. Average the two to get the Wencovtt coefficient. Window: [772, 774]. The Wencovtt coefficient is 16.2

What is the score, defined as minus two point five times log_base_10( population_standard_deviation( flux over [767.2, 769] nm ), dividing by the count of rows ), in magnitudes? -0.9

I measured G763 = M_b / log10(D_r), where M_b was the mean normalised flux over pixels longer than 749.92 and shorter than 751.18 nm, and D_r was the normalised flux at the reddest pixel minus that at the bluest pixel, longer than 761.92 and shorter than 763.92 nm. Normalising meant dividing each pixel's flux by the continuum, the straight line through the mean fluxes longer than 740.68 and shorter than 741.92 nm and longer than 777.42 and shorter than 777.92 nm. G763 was -0.3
